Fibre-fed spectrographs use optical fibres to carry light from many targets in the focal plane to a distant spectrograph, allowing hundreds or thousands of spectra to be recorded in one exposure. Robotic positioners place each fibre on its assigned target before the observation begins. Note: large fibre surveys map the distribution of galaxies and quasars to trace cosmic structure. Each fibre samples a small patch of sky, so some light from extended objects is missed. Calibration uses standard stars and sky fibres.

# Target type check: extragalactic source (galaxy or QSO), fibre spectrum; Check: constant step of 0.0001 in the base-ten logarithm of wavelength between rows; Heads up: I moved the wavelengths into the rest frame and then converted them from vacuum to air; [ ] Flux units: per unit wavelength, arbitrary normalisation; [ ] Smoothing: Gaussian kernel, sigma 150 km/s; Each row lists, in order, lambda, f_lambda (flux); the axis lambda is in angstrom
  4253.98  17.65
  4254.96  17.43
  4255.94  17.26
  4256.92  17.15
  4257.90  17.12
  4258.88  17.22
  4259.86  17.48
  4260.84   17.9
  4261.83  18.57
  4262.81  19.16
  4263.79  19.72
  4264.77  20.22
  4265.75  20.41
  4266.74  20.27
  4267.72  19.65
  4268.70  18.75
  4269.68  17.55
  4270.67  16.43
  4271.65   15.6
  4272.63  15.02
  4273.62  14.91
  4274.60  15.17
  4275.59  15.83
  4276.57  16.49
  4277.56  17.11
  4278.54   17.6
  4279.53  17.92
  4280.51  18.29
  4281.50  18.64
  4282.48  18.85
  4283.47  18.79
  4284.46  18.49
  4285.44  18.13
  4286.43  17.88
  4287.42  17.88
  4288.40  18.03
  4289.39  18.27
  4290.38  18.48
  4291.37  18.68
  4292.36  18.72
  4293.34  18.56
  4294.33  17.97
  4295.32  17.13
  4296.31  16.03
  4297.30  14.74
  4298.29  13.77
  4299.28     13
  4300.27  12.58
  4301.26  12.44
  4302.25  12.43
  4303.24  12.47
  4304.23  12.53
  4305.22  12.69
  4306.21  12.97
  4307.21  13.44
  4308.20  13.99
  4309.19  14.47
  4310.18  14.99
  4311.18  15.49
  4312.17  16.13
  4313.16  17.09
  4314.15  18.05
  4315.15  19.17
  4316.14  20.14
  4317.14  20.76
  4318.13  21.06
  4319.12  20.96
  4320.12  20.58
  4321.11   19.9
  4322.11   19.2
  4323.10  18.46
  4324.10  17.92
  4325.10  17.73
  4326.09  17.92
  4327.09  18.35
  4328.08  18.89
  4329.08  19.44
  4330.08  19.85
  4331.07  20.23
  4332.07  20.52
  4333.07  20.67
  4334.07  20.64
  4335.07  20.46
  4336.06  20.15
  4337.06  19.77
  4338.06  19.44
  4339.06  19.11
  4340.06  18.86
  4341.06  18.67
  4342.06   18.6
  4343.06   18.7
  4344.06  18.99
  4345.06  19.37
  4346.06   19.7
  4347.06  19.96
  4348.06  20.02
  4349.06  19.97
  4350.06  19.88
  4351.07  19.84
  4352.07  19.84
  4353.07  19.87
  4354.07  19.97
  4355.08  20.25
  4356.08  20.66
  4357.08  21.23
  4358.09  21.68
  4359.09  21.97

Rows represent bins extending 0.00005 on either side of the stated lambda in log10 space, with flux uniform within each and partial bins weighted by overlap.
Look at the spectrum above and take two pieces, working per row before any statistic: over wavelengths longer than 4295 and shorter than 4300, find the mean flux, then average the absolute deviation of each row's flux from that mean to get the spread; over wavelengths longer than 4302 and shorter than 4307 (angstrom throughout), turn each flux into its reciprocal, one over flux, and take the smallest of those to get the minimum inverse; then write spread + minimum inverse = 1.4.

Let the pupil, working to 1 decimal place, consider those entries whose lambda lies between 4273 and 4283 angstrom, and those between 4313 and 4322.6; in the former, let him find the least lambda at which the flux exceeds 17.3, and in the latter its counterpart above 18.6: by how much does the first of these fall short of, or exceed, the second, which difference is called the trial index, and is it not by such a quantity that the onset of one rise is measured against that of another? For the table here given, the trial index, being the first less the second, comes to -36.6 angstrom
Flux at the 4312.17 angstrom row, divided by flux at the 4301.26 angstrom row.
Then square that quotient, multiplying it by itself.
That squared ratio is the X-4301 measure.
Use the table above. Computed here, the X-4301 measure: 1.68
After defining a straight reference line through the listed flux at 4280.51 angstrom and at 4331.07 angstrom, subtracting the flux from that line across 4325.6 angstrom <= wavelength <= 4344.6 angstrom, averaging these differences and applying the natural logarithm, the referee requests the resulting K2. -0.1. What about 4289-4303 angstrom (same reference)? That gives 1.1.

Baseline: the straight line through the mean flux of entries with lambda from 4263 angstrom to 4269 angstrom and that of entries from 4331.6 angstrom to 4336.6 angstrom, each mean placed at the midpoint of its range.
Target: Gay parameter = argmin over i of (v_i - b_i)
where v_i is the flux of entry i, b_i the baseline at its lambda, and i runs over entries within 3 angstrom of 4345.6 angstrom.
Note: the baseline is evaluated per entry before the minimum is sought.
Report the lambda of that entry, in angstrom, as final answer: 4343.06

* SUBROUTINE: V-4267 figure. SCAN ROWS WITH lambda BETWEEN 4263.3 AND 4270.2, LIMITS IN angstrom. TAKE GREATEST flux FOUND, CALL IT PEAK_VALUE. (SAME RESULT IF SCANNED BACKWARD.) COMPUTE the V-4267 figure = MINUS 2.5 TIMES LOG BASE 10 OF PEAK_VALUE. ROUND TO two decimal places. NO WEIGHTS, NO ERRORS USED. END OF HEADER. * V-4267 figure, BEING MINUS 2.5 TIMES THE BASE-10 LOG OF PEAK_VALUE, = -3.27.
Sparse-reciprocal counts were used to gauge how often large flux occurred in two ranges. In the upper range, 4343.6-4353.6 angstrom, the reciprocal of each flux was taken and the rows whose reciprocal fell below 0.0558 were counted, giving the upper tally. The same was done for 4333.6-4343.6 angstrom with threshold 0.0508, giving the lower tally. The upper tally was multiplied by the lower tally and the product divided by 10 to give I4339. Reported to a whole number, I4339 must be 4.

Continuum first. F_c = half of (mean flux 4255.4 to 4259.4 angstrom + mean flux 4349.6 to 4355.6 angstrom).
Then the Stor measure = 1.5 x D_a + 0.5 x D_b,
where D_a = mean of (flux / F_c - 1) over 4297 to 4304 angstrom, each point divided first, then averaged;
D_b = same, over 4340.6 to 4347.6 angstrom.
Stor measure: -0.43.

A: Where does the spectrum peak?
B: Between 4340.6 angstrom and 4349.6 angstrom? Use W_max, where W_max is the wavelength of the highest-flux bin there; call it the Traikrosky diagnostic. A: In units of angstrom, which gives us 4348.06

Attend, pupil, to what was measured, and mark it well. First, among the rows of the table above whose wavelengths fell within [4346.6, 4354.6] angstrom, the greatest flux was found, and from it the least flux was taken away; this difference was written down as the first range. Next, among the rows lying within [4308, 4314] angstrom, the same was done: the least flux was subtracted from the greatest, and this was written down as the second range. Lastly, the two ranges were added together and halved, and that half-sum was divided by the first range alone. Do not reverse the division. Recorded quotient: 9.1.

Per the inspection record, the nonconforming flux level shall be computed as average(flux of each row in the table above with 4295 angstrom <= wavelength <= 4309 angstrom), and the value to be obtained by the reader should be 13.6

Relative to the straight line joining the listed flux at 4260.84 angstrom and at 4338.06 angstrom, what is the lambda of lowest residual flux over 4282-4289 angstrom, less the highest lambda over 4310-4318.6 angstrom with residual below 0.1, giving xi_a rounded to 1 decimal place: -26.7 angstrom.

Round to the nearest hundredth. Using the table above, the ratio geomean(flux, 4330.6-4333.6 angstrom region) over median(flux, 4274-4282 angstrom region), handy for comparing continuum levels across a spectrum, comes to 1.18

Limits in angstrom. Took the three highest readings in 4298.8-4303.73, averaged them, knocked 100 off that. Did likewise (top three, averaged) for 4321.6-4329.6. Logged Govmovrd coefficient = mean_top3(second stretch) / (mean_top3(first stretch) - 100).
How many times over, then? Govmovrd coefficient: -0.220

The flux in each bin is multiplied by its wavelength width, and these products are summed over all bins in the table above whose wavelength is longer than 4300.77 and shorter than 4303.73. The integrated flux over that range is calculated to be 37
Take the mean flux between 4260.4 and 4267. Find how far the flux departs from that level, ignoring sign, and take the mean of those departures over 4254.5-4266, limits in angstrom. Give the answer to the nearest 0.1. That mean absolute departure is 1.5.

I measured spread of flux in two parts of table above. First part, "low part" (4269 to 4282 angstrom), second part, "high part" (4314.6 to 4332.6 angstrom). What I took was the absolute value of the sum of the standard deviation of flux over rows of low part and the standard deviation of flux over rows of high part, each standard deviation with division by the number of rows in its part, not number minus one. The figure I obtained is 2.31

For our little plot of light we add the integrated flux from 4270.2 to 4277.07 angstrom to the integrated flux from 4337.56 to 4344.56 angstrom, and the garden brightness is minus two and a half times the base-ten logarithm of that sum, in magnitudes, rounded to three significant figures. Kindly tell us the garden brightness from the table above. -5.95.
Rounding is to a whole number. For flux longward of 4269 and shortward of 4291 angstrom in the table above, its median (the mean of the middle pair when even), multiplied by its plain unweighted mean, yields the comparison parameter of 310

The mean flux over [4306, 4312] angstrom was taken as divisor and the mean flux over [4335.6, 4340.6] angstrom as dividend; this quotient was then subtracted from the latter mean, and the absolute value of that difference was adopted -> 18.1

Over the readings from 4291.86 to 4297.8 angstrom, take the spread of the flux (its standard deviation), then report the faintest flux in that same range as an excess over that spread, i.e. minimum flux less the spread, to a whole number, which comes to 13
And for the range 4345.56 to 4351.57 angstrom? 20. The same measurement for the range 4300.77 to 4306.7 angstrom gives 12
